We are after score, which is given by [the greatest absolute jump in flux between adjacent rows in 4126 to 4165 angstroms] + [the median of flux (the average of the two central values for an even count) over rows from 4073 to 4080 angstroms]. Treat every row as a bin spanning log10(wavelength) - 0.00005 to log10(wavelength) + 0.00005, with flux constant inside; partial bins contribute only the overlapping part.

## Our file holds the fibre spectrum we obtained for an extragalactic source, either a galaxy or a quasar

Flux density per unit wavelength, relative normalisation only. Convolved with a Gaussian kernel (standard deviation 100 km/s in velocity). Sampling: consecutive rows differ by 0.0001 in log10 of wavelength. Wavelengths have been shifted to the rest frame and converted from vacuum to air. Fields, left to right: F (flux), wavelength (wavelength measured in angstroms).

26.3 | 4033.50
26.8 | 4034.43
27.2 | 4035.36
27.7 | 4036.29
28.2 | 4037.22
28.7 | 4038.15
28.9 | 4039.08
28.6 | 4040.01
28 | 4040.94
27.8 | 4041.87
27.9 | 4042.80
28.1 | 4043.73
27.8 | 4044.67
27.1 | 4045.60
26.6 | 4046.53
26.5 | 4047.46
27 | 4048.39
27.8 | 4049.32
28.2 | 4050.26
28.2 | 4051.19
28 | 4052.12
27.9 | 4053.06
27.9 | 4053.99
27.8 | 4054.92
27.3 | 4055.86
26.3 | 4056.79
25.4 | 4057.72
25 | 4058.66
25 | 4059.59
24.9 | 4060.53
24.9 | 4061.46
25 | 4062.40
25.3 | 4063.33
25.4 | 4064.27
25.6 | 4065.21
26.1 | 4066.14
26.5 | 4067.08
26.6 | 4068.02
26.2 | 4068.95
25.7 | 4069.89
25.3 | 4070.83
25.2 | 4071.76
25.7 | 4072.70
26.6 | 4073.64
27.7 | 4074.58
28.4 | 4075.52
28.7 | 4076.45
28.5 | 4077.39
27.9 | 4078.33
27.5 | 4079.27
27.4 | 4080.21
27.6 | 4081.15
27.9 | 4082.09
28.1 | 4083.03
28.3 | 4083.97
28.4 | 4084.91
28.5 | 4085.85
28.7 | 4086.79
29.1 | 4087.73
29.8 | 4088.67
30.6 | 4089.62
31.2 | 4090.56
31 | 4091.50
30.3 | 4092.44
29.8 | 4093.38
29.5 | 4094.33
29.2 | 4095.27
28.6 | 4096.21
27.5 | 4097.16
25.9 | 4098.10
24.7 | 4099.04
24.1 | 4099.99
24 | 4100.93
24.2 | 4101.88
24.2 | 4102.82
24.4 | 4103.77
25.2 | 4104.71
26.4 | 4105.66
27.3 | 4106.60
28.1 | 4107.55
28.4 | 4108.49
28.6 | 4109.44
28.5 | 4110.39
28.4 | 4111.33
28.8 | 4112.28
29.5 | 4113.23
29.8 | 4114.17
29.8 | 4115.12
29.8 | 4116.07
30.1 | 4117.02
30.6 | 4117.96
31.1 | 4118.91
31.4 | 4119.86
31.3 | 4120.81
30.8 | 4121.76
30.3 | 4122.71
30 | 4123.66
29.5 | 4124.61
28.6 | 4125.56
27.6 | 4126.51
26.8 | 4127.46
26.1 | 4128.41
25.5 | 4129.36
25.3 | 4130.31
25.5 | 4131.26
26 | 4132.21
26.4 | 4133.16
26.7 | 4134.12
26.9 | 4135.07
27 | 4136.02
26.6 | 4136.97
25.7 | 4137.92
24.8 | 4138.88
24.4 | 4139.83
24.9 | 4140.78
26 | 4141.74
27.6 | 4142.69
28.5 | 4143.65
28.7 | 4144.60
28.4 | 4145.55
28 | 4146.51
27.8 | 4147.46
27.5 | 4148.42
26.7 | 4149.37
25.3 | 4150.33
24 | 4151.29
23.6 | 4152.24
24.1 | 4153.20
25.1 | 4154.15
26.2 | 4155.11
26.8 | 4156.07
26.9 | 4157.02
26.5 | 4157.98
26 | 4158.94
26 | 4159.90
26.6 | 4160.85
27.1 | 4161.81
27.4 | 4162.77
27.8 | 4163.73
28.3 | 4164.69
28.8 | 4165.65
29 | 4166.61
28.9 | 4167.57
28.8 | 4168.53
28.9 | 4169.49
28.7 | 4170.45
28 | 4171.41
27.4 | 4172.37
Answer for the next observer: 29.5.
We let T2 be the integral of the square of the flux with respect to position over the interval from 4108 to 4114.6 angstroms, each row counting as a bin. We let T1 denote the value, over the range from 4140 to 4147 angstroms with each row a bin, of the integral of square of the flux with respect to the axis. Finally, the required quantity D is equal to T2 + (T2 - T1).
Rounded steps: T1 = 5238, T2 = 5499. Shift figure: 5761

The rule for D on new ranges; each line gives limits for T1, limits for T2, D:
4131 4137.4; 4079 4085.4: 5478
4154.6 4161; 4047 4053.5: 5475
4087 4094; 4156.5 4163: 2841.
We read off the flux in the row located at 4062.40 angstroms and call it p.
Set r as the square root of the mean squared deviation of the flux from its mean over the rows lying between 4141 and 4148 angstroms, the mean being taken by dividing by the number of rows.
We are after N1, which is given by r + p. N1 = 25.8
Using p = 25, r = 0.8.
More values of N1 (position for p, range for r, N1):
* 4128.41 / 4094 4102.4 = 28.3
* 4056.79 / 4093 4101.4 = 28.6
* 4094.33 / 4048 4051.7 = 30.0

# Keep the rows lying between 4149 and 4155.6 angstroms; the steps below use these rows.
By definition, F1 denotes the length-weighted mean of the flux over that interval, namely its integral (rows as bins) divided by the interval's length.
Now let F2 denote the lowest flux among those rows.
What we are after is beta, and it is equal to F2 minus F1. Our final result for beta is -1.3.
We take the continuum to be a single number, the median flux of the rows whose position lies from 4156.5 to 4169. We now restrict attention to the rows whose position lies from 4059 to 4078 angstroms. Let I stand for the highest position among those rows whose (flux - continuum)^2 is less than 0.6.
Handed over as 4074.58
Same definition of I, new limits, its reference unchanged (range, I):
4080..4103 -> 4097.16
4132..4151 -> 4149.37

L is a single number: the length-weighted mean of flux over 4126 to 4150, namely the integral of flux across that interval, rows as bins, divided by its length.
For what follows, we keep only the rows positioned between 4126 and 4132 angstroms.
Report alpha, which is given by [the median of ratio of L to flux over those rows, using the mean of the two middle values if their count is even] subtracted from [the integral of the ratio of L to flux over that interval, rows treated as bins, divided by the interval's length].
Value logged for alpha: -0.0118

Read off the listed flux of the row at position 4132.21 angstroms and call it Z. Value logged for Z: 26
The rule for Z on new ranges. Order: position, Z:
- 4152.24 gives 23.6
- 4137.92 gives 25.7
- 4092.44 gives 30.3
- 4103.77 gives 24.4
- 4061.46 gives 24.9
